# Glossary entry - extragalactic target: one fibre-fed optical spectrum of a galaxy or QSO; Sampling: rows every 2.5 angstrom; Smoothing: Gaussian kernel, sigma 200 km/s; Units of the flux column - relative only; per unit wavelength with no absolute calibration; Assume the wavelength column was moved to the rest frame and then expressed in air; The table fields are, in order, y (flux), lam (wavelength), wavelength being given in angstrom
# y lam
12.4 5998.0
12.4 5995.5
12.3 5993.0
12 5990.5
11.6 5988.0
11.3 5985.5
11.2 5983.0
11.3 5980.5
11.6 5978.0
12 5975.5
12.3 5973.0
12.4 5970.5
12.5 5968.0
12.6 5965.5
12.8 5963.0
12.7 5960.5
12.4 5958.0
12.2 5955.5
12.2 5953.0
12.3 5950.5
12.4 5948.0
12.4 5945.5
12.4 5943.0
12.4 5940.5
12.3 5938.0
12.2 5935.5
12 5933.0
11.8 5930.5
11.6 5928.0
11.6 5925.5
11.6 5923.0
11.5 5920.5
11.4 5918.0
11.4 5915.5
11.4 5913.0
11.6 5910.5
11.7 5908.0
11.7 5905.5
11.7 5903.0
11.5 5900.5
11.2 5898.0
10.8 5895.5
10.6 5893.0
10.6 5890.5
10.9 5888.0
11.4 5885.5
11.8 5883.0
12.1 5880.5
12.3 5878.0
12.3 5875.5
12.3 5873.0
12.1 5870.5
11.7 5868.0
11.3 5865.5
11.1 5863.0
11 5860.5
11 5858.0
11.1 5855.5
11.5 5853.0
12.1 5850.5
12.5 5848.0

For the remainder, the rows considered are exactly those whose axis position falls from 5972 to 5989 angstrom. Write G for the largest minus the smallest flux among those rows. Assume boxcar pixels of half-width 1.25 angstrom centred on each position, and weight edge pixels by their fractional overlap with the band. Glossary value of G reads 1.1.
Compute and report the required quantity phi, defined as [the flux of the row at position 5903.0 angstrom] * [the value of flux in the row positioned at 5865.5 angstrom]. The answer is 132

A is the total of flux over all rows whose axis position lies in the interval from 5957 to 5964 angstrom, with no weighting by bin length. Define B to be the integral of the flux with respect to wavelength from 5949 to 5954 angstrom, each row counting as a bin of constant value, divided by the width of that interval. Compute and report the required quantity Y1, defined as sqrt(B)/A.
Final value 0.092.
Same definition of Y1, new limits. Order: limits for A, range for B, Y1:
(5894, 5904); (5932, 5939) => 0.077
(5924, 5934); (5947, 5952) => 0.075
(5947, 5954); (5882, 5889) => 0.091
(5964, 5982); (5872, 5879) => 0.041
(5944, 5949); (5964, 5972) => 0.143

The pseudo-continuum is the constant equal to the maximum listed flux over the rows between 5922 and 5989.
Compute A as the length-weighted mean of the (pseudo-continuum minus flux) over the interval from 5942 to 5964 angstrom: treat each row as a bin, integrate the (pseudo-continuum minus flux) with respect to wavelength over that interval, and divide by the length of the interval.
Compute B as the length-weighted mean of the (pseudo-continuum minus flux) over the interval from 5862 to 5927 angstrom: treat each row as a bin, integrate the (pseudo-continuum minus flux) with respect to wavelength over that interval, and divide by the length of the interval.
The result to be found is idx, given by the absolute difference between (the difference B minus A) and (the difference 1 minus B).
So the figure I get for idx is 1.2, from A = 0.4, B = 1.3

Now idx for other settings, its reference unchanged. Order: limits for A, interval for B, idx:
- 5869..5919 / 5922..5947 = 0.7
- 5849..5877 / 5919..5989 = 0.7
